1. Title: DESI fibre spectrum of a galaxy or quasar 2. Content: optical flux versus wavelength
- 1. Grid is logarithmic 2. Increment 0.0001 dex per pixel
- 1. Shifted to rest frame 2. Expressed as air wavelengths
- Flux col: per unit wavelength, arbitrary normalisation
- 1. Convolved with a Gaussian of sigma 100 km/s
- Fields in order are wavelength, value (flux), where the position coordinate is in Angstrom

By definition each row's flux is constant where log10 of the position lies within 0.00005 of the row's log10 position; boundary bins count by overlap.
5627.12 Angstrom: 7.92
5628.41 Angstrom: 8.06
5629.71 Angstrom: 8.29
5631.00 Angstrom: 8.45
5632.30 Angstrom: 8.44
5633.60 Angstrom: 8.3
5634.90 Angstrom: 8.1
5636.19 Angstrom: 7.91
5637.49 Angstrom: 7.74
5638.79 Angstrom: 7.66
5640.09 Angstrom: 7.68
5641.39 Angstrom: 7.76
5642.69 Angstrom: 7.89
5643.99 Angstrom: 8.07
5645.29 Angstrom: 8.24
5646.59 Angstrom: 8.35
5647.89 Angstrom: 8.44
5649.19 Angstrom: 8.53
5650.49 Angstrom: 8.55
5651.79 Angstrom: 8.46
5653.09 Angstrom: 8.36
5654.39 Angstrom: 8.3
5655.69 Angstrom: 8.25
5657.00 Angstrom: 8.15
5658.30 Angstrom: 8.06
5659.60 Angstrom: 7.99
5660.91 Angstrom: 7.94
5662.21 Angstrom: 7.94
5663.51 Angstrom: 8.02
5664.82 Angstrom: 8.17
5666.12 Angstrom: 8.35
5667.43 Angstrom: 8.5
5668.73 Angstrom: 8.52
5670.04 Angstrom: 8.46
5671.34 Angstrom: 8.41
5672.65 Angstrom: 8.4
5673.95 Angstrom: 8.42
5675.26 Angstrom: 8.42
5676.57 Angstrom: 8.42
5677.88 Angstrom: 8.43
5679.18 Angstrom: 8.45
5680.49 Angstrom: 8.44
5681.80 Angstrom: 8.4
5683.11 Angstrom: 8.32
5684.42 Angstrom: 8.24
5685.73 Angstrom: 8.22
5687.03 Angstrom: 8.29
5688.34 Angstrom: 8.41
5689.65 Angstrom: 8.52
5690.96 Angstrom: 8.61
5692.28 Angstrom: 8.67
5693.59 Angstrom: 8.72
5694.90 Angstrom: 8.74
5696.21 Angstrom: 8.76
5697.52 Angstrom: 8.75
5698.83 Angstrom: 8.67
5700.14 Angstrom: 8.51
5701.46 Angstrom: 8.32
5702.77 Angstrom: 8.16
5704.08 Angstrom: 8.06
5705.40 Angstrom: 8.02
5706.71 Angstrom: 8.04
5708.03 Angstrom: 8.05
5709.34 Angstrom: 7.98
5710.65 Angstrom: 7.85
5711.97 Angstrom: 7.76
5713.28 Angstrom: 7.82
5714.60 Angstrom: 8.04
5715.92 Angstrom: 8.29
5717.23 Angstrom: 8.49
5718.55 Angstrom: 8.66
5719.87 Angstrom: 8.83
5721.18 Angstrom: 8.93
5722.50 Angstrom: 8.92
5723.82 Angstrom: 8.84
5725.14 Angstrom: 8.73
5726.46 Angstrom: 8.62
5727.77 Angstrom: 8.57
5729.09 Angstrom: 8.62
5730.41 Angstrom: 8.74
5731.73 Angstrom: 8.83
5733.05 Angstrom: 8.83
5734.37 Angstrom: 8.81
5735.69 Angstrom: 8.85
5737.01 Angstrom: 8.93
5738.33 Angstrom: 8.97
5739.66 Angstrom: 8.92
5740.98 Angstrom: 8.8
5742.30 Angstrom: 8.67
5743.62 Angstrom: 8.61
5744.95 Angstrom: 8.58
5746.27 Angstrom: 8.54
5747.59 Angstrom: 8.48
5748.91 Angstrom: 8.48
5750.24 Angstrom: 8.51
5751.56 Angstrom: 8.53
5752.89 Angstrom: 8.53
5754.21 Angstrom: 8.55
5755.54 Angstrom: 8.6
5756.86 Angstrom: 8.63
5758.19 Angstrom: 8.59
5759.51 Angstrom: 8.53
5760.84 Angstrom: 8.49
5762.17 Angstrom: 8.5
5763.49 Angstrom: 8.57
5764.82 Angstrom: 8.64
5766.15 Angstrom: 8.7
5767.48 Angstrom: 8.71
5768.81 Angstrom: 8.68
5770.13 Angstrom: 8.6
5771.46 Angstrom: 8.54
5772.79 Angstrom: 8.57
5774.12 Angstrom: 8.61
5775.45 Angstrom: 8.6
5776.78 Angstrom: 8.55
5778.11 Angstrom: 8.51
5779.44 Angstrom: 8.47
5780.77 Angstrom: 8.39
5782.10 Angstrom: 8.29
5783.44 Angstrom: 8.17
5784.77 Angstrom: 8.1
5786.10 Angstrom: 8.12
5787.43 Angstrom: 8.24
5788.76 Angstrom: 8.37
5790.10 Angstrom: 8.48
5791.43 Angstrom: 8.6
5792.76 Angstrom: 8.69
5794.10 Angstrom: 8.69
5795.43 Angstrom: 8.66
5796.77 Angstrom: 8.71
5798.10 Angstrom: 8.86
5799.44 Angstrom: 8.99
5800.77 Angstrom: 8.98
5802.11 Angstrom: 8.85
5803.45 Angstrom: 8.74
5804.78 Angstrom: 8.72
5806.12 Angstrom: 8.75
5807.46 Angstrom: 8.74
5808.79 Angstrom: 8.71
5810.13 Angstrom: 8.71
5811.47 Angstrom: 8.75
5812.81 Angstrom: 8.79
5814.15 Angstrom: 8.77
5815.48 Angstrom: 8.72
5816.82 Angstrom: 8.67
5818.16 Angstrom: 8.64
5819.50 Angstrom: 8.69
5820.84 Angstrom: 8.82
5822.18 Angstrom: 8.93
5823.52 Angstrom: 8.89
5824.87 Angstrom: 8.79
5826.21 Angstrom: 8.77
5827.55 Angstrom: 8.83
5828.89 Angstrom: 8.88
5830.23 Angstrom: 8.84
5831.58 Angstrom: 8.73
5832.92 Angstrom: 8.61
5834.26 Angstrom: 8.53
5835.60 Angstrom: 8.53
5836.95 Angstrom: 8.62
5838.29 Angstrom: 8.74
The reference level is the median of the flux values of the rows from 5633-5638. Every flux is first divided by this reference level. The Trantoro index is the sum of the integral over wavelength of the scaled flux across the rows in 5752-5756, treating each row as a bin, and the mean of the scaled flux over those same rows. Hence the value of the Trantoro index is 5.3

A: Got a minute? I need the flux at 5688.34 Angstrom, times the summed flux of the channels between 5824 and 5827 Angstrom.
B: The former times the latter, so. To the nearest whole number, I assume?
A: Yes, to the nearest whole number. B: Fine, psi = 148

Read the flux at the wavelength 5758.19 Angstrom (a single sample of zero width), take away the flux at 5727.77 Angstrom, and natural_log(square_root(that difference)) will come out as -2.0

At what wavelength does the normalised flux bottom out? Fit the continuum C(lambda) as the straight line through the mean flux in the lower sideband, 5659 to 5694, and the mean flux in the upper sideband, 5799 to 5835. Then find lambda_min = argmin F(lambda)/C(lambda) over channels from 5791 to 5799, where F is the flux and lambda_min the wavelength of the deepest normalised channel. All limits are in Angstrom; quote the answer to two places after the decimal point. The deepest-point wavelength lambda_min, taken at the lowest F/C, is 5791.43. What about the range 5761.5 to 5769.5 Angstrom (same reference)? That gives 5762.17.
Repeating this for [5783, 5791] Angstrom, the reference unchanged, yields 5784.77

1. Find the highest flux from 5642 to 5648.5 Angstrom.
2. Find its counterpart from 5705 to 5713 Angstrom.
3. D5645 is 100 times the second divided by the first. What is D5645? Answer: 95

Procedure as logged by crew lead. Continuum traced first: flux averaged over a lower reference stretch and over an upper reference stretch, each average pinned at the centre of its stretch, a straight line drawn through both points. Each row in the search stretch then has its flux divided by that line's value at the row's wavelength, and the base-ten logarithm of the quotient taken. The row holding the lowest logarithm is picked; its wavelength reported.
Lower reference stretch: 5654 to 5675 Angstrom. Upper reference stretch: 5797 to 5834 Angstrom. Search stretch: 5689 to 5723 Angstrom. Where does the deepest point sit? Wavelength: 5711.97 Angstrom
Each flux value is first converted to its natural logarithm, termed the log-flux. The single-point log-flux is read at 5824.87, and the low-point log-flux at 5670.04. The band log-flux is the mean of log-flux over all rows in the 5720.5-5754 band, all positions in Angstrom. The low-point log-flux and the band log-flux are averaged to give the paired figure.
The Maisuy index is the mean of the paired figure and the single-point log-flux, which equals 2.16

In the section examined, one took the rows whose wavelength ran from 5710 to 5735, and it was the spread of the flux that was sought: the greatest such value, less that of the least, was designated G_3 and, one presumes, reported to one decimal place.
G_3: 1.2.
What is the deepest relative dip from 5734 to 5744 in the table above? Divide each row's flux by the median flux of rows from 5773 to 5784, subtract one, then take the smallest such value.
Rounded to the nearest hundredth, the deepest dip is 0.01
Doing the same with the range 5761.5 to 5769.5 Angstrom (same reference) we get 0.00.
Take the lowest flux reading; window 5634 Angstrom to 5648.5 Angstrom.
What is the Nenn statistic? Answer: 7.66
